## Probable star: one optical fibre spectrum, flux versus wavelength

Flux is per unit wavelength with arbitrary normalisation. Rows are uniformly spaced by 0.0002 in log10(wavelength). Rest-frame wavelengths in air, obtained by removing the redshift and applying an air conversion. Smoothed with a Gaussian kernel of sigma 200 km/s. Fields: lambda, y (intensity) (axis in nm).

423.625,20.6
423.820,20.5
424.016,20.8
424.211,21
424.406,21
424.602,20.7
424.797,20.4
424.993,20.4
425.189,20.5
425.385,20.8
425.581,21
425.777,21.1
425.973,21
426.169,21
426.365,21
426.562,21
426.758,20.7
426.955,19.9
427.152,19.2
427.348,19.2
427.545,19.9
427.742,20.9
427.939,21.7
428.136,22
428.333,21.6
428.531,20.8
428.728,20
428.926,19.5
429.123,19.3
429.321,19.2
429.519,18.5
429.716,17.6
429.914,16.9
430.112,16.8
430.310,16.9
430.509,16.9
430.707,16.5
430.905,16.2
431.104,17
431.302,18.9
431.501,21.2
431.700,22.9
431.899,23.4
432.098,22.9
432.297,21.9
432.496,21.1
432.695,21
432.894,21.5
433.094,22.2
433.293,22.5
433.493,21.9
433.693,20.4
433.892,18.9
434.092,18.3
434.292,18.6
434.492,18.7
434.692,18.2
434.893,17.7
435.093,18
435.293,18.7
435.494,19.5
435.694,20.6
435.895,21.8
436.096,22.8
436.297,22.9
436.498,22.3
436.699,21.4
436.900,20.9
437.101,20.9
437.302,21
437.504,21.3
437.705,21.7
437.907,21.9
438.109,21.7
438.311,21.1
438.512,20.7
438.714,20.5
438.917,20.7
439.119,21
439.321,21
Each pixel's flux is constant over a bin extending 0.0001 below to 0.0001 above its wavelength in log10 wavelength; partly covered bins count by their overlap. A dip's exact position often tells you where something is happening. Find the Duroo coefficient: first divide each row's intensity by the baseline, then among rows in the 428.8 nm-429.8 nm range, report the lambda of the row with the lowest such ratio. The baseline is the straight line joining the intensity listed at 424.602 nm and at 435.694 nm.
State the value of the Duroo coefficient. 429.716 nm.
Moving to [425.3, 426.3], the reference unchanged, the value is 425.385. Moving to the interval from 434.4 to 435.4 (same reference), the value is 434.893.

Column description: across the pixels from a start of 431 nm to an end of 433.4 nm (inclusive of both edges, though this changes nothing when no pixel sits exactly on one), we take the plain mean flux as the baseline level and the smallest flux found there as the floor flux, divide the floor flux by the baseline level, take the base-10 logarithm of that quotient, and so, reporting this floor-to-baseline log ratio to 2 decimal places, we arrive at -0.10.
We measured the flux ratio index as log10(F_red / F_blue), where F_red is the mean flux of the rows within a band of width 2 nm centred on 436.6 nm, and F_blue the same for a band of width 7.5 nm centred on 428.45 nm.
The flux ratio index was 0.036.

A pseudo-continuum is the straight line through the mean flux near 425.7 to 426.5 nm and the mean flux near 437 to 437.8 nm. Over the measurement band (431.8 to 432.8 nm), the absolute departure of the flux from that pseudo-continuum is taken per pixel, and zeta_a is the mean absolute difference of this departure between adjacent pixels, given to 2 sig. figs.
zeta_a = 0.58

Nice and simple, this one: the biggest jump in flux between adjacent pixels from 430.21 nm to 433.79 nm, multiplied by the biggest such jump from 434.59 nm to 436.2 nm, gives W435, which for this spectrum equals 2.8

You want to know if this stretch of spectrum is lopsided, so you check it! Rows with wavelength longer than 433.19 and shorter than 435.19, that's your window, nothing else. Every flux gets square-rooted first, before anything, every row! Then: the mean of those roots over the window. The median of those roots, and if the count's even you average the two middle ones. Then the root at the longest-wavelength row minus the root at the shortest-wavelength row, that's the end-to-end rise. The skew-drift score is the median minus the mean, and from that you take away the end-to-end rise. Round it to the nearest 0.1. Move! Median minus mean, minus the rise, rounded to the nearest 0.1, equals 0.4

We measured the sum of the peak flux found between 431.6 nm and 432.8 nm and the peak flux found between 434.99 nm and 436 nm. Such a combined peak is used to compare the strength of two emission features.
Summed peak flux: 45.2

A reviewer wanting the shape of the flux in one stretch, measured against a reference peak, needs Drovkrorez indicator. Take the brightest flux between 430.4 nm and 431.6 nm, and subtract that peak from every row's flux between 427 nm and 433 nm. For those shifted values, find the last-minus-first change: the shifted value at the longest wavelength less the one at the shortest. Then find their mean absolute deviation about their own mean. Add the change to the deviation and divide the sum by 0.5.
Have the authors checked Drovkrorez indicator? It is 8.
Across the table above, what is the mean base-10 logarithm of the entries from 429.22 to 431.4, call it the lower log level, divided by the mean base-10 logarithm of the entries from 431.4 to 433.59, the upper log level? 0.92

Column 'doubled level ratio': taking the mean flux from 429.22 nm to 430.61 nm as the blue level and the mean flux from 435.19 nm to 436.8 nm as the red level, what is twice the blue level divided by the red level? 1.65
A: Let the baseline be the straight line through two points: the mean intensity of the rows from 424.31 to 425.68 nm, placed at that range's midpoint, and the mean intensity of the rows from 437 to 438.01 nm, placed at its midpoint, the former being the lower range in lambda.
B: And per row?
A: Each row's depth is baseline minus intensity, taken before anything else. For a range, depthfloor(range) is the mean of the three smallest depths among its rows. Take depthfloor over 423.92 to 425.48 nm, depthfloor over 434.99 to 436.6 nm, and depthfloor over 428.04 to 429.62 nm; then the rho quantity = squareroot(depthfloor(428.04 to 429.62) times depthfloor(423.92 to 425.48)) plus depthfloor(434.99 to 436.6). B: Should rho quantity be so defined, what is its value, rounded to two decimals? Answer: -0.95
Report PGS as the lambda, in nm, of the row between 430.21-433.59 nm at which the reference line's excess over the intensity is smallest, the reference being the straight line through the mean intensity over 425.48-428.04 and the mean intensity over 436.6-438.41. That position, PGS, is 431.899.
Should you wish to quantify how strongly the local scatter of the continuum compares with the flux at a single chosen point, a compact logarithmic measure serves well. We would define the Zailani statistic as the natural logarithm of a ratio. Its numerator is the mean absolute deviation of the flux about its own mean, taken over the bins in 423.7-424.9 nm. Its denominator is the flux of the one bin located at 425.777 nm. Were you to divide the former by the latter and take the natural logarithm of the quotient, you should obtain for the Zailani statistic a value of -4.7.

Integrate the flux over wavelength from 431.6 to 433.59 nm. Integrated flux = 44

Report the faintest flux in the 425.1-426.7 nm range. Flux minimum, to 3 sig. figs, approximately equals 20.5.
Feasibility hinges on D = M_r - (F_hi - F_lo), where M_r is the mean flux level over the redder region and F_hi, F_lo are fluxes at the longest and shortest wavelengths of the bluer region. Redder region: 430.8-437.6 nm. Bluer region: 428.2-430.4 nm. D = 25.2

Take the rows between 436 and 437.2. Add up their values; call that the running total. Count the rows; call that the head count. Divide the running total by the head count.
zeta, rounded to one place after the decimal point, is 21.9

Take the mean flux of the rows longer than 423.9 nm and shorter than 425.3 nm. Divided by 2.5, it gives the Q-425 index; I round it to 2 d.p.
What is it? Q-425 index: 8.27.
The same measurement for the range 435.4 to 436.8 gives 8.65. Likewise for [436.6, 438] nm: 8.52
